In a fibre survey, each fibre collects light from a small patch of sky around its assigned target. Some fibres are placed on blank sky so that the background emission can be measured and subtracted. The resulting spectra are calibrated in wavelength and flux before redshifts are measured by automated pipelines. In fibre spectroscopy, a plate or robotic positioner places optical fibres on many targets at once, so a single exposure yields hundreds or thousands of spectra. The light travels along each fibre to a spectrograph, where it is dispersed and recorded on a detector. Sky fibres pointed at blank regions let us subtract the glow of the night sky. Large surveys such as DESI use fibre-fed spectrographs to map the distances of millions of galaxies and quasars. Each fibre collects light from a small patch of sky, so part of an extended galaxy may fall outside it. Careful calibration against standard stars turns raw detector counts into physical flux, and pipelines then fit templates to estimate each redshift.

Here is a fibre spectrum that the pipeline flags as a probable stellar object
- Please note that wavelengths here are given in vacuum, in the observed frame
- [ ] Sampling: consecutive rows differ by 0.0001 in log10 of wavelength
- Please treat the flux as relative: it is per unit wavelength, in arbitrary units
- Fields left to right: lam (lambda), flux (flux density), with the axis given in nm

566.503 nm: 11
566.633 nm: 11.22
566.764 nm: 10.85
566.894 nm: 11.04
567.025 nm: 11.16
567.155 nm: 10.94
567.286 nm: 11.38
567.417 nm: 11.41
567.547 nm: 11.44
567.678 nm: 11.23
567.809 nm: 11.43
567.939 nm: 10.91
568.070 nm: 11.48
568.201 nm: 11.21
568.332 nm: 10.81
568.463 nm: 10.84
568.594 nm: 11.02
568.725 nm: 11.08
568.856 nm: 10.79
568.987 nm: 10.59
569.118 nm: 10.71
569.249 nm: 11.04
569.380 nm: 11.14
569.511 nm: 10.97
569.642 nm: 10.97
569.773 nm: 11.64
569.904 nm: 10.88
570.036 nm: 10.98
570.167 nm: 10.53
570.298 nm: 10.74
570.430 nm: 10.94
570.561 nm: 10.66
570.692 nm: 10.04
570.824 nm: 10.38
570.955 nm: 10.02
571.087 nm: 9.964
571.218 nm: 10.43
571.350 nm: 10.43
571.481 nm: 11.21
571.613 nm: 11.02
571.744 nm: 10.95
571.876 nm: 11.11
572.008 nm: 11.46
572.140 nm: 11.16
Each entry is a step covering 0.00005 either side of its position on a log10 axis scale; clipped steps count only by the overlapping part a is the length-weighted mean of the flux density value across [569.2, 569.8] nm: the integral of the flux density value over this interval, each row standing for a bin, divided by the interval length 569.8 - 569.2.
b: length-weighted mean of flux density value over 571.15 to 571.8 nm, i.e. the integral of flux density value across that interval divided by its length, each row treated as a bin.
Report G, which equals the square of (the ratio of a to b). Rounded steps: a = 11.1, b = 10.8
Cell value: 1.06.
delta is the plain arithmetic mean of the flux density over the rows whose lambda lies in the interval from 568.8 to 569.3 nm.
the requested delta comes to 10.8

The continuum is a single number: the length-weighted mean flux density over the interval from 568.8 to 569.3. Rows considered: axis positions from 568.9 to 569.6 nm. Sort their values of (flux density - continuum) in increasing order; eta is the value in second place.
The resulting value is -0.07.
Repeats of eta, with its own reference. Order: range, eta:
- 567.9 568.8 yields 0.06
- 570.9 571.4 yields -0.76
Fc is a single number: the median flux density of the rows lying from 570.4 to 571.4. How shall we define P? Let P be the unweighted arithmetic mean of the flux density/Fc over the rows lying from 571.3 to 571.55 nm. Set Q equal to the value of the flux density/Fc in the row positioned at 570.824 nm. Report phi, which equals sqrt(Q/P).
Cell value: 0.979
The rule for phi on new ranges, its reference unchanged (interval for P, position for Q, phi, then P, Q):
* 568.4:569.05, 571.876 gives 1.011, 1.04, 1.07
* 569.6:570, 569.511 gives 0.991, 1.07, 1.05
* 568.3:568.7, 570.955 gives 0.959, 1.05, 0.96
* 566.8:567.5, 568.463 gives 0.984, 1.08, 1.04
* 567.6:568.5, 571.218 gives 0.968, 1.07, 1.00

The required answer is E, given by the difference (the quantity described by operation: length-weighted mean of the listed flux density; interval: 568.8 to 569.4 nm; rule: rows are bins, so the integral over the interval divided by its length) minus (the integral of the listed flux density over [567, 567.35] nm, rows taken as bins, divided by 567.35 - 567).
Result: -0.3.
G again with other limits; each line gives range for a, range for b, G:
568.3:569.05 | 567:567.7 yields 0.93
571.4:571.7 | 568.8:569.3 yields 1.06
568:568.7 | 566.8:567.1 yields 0.99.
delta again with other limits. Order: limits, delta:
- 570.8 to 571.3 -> 10.2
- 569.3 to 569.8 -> 11.2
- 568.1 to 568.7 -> 11.0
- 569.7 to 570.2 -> 11.0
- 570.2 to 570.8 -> 10.6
